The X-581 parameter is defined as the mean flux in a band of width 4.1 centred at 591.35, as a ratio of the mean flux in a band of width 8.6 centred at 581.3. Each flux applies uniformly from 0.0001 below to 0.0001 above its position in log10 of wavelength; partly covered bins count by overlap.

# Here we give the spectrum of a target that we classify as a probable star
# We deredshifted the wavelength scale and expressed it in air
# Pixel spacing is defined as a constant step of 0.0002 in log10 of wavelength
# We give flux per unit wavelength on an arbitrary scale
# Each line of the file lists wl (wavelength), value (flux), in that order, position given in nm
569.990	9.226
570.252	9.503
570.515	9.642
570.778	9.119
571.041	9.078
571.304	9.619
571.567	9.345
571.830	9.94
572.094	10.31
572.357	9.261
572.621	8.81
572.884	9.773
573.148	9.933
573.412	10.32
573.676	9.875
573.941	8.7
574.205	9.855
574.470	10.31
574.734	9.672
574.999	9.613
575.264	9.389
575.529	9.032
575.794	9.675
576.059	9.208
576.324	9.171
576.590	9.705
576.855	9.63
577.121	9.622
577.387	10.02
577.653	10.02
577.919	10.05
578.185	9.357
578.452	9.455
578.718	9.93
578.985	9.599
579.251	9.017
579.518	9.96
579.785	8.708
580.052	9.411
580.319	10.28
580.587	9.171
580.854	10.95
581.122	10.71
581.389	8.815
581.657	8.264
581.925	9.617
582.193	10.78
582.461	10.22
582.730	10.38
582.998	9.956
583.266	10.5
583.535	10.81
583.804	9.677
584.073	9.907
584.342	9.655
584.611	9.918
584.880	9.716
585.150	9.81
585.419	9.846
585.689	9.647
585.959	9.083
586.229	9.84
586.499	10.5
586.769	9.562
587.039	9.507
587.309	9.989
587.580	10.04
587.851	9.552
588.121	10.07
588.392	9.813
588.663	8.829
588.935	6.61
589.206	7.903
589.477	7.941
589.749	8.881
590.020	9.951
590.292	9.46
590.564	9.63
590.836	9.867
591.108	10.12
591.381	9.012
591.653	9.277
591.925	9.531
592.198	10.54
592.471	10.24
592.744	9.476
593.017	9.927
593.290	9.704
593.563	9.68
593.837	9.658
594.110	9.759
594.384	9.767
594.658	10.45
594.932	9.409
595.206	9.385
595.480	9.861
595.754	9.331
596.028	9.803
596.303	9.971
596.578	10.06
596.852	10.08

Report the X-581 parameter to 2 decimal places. 0.97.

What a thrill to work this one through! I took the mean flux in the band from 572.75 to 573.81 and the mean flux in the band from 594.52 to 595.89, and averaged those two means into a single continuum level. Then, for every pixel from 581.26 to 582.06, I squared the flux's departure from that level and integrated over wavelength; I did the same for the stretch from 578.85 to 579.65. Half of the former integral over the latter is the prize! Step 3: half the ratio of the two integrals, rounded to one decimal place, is 2.4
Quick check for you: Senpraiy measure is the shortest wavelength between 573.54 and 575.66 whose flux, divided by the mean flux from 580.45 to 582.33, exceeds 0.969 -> 573.676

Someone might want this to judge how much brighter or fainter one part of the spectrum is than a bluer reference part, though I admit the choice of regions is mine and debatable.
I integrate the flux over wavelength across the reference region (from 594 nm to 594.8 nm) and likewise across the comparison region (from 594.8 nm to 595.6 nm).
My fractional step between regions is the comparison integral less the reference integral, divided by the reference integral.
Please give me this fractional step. -0.04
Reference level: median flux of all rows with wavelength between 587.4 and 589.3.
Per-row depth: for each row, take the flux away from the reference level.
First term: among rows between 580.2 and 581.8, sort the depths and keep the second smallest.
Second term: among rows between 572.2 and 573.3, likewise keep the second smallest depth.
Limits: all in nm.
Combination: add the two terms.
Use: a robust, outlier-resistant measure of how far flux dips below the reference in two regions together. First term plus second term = -1.4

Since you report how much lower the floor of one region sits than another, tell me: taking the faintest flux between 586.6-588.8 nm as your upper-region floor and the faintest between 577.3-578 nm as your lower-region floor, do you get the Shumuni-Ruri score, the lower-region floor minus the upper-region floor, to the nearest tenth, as 1.2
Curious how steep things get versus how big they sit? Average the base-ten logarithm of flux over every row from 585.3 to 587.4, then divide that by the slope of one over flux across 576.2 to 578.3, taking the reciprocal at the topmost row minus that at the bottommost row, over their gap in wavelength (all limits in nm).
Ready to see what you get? -849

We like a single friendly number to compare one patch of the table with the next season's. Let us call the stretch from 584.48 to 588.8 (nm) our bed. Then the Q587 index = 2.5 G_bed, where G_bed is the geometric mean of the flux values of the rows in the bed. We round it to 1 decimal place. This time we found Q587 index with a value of 24.3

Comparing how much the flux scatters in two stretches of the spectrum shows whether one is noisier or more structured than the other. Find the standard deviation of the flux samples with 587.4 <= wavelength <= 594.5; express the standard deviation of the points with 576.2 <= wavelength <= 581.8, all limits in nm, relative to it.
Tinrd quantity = 0.76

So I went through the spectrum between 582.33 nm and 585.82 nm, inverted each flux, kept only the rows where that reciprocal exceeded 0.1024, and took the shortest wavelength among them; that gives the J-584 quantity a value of 583.804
